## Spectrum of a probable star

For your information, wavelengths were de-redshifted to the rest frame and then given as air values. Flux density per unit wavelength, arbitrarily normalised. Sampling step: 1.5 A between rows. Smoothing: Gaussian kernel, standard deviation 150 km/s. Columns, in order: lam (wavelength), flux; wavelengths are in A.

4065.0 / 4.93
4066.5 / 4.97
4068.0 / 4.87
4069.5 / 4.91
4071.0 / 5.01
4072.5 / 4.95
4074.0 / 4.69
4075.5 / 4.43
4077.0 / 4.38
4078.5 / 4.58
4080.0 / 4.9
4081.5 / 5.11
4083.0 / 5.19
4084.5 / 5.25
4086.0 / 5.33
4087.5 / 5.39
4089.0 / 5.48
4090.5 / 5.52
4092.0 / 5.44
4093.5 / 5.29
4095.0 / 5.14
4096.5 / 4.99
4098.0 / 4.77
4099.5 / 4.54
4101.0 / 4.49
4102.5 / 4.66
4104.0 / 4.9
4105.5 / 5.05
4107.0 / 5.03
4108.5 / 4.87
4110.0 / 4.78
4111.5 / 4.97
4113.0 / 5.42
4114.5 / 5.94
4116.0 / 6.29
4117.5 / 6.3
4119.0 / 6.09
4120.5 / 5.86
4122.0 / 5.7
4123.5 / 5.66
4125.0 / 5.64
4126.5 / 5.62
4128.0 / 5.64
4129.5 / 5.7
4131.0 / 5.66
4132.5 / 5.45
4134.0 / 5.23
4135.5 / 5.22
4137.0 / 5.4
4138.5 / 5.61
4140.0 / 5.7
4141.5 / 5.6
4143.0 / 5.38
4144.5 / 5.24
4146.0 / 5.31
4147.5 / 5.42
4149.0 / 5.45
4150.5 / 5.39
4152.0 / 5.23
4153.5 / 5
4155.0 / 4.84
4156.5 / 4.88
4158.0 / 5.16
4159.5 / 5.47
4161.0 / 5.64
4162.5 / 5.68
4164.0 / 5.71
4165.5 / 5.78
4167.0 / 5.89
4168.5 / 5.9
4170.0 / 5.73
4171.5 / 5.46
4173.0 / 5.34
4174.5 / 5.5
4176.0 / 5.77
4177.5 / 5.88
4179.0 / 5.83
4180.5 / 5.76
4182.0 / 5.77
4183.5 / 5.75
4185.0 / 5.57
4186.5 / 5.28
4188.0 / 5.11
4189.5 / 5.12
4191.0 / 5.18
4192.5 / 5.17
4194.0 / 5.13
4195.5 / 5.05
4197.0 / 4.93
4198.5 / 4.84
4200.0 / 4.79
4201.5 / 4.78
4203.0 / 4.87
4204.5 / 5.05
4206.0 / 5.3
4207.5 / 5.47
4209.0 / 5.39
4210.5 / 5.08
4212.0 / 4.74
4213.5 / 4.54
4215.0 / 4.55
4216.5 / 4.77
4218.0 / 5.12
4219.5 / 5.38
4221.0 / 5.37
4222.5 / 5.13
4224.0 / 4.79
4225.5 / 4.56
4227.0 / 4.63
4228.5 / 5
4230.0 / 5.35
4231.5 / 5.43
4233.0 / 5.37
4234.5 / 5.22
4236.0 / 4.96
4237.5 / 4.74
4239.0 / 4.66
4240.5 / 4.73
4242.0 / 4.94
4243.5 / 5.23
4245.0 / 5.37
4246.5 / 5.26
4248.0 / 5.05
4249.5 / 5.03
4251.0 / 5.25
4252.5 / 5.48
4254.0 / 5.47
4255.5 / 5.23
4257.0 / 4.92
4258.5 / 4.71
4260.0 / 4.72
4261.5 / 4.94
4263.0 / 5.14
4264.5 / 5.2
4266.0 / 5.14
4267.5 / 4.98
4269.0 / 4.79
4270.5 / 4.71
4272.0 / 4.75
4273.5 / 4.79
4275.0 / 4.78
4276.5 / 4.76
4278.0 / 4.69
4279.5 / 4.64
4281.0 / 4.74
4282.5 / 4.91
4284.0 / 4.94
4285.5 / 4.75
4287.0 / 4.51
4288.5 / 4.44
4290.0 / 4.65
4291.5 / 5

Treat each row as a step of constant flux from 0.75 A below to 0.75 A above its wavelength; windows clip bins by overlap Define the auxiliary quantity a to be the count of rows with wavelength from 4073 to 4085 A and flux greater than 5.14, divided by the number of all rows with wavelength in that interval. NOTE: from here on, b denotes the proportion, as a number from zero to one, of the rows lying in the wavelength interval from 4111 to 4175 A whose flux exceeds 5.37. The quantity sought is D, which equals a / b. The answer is 0.3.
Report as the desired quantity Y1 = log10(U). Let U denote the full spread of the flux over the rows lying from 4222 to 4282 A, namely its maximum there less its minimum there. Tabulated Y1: -0.04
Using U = 0.92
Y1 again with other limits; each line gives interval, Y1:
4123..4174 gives 0.03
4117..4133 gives -0.07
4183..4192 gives -0.19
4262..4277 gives -0.31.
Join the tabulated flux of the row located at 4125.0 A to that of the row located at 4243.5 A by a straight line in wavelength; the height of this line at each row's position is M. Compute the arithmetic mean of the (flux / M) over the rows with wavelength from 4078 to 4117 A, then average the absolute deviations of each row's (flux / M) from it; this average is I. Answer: 0.055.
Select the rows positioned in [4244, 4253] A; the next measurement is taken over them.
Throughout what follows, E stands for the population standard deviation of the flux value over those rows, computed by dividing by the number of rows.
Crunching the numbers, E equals 0.16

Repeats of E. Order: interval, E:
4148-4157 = 0.24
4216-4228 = 0.30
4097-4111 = 0.19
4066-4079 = 0.23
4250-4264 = 0.27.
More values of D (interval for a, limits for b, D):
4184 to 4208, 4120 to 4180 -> 0.5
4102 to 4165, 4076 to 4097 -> 2.7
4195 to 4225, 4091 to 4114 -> 1.9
